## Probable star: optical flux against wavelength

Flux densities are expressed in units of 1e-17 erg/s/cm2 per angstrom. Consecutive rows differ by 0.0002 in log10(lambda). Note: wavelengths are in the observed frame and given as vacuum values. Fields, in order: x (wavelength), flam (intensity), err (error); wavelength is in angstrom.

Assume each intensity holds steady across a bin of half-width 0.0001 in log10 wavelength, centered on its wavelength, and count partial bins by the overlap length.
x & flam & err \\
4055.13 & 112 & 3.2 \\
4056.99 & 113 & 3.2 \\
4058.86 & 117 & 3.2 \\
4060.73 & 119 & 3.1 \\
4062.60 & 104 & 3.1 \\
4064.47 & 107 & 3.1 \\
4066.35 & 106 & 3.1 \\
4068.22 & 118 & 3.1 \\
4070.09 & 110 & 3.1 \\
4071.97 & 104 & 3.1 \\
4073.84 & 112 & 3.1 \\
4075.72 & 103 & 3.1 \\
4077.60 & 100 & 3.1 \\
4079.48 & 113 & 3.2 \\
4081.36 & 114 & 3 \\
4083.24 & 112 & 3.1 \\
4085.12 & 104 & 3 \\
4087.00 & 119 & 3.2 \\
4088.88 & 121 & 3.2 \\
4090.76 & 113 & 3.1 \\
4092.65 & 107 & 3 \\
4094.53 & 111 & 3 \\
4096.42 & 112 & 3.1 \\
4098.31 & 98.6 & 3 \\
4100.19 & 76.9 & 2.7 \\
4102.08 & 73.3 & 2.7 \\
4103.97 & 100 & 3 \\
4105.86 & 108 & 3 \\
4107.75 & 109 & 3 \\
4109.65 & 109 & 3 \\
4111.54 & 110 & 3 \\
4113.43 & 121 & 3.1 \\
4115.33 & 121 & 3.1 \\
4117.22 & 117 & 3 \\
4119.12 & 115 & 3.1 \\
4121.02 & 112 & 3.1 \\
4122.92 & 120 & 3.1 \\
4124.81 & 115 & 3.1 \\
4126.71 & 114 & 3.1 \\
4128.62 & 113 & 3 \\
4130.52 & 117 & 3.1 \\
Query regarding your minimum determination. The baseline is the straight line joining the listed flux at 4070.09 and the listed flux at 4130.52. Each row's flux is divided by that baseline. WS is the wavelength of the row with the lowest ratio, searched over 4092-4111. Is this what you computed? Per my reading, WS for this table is 4102.08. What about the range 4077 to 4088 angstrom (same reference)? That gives 4077.60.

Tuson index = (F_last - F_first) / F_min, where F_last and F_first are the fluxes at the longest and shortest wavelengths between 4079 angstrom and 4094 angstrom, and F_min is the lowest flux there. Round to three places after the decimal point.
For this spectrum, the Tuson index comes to -0.058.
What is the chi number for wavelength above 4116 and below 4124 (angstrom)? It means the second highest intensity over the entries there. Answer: 117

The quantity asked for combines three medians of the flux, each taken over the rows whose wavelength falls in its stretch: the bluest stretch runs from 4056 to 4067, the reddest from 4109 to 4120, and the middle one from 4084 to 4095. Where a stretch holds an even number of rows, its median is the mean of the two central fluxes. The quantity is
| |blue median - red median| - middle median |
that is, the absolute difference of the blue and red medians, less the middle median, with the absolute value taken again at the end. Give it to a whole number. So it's 106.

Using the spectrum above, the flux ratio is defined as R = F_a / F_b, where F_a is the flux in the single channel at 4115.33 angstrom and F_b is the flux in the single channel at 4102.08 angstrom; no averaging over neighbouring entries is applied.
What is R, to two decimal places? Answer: 1.65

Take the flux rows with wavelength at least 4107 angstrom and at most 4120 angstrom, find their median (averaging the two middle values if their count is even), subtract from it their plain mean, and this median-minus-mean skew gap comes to 0.4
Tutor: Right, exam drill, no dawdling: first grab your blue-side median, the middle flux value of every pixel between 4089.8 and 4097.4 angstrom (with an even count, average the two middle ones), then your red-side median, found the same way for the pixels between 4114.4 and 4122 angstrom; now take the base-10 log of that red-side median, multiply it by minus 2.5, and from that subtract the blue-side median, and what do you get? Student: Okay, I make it -117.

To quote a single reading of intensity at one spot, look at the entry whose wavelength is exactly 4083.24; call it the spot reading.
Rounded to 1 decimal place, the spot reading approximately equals 112.0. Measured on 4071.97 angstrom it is 104.0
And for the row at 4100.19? 76.9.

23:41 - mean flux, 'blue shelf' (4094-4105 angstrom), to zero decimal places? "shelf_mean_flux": 95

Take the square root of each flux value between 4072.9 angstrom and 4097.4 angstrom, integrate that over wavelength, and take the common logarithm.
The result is 2.41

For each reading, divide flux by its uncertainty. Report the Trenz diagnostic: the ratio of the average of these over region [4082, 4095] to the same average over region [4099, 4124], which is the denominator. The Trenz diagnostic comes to 1.02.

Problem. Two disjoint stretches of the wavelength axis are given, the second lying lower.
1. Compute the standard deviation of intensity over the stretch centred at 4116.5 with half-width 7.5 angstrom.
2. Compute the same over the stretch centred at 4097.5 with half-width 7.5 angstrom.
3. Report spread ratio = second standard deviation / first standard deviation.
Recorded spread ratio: 3.2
